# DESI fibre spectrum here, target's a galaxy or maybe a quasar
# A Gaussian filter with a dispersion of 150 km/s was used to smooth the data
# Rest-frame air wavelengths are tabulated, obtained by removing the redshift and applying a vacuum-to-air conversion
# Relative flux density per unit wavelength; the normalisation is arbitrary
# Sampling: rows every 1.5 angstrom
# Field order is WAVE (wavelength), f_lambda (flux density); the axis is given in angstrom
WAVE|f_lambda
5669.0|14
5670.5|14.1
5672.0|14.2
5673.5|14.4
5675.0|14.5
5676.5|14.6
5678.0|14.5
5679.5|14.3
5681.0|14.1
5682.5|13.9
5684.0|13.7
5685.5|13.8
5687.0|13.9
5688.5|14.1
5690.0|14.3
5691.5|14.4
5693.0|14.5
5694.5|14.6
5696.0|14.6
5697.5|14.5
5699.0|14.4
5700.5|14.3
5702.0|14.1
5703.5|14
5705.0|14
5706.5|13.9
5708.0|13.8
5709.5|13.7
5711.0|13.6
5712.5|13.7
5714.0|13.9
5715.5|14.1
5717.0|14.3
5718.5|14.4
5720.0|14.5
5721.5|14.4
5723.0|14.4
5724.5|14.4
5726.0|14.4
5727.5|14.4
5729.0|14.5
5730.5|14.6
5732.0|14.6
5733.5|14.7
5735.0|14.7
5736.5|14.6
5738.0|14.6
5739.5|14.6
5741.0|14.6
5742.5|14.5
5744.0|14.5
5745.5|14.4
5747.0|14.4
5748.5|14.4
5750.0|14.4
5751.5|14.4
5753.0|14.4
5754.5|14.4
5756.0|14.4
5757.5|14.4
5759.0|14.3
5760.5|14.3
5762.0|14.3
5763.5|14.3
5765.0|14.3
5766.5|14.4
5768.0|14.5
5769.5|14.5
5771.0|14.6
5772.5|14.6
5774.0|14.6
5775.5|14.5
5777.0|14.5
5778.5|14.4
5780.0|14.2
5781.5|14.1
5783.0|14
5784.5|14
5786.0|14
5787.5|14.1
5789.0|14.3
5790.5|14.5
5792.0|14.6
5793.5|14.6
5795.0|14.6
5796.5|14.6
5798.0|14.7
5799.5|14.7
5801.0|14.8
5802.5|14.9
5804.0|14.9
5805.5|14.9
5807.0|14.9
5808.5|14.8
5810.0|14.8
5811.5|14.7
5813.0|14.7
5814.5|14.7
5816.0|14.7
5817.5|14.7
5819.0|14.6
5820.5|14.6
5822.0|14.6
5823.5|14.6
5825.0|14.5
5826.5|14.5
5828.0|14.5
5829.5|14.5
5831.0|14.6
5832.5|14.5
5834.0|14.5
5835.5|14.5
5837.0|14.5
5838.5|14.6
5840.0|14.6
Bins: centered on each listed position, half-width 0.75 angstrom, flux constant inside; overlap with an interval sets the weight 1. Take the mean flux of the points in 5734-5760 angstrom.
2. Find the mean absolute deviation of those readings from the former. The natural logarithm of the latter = -2.4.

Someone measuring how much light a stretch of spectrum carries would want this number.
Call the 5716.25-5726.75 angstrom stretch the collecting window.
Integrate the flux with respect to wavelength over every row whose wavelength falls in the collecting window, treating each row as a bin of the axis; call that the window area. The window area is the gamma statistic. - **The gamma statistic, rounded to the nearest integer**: 151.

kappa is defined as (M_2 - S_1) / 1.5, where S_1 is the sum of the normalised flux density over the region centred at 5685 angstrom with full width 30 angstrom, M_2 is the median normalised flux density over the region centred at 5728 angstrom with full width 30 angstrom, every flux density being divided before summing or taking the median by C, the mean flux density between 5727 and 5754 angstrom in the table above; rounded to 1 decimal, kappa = -12.4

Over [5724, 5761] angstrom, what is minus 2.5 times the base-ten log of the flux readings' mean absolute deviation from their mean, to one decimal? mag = 2.5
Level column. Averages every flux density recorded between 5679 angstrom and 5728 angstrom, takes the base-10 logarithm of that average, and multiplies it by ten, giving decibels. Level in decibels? 11.51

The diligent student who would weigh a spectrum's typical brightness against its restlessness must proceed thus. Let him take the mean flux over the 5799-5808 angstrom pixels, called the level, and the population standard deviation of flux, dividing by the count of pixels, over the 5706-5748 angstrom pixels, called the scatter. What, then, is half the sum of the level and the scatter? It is 7.59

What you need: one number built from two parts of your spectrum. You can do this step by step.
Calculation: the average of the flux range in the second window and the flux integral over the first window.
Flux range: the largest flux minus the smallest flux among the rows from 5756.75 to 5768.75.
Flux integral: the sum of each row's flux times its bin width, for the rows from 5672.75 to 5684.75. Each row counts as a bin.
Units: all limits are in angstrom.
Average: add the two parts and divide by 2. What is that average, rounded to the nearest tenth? 85.6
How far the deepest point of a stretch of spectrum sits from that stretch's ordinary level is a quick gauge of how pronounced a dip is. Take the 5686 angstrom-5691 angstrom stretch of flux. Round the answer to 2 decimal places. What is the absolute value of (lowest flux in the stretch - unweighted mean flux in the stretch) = 0.20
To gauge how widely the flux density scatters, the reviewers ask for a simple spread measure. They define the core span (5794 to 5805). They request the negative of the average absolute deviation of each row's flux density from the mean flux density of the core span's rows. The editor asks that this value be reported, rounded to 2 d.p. -0.11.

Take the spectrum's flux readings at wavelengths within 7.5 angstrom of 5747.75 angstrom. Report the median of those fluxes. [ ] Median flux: 14.4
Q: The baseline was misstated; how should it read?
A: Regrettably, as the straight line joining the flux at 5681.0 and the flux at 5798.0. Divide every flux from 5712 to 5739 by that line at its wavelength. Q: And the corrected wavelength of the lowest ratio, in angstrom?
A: 5712.5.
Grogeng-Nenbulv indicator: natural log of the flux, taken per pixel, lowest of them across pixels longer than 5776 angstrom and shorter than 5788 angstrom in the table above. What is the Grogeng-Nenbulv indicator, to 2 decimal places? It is 2.64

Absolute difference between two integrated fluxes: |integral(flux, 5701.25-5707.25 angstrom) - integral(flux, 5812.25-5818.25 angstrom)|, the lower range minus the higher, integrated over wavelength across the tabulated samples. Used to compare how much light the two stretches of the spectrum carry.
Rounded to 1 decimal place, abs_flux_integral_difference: 4.2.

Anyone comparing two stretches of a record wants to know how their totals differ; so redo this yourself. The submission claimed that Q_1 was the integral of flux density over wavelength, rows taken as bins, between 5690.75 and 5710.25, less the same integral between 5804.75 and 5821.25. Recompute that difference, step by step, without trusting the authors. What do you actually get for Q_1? 34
